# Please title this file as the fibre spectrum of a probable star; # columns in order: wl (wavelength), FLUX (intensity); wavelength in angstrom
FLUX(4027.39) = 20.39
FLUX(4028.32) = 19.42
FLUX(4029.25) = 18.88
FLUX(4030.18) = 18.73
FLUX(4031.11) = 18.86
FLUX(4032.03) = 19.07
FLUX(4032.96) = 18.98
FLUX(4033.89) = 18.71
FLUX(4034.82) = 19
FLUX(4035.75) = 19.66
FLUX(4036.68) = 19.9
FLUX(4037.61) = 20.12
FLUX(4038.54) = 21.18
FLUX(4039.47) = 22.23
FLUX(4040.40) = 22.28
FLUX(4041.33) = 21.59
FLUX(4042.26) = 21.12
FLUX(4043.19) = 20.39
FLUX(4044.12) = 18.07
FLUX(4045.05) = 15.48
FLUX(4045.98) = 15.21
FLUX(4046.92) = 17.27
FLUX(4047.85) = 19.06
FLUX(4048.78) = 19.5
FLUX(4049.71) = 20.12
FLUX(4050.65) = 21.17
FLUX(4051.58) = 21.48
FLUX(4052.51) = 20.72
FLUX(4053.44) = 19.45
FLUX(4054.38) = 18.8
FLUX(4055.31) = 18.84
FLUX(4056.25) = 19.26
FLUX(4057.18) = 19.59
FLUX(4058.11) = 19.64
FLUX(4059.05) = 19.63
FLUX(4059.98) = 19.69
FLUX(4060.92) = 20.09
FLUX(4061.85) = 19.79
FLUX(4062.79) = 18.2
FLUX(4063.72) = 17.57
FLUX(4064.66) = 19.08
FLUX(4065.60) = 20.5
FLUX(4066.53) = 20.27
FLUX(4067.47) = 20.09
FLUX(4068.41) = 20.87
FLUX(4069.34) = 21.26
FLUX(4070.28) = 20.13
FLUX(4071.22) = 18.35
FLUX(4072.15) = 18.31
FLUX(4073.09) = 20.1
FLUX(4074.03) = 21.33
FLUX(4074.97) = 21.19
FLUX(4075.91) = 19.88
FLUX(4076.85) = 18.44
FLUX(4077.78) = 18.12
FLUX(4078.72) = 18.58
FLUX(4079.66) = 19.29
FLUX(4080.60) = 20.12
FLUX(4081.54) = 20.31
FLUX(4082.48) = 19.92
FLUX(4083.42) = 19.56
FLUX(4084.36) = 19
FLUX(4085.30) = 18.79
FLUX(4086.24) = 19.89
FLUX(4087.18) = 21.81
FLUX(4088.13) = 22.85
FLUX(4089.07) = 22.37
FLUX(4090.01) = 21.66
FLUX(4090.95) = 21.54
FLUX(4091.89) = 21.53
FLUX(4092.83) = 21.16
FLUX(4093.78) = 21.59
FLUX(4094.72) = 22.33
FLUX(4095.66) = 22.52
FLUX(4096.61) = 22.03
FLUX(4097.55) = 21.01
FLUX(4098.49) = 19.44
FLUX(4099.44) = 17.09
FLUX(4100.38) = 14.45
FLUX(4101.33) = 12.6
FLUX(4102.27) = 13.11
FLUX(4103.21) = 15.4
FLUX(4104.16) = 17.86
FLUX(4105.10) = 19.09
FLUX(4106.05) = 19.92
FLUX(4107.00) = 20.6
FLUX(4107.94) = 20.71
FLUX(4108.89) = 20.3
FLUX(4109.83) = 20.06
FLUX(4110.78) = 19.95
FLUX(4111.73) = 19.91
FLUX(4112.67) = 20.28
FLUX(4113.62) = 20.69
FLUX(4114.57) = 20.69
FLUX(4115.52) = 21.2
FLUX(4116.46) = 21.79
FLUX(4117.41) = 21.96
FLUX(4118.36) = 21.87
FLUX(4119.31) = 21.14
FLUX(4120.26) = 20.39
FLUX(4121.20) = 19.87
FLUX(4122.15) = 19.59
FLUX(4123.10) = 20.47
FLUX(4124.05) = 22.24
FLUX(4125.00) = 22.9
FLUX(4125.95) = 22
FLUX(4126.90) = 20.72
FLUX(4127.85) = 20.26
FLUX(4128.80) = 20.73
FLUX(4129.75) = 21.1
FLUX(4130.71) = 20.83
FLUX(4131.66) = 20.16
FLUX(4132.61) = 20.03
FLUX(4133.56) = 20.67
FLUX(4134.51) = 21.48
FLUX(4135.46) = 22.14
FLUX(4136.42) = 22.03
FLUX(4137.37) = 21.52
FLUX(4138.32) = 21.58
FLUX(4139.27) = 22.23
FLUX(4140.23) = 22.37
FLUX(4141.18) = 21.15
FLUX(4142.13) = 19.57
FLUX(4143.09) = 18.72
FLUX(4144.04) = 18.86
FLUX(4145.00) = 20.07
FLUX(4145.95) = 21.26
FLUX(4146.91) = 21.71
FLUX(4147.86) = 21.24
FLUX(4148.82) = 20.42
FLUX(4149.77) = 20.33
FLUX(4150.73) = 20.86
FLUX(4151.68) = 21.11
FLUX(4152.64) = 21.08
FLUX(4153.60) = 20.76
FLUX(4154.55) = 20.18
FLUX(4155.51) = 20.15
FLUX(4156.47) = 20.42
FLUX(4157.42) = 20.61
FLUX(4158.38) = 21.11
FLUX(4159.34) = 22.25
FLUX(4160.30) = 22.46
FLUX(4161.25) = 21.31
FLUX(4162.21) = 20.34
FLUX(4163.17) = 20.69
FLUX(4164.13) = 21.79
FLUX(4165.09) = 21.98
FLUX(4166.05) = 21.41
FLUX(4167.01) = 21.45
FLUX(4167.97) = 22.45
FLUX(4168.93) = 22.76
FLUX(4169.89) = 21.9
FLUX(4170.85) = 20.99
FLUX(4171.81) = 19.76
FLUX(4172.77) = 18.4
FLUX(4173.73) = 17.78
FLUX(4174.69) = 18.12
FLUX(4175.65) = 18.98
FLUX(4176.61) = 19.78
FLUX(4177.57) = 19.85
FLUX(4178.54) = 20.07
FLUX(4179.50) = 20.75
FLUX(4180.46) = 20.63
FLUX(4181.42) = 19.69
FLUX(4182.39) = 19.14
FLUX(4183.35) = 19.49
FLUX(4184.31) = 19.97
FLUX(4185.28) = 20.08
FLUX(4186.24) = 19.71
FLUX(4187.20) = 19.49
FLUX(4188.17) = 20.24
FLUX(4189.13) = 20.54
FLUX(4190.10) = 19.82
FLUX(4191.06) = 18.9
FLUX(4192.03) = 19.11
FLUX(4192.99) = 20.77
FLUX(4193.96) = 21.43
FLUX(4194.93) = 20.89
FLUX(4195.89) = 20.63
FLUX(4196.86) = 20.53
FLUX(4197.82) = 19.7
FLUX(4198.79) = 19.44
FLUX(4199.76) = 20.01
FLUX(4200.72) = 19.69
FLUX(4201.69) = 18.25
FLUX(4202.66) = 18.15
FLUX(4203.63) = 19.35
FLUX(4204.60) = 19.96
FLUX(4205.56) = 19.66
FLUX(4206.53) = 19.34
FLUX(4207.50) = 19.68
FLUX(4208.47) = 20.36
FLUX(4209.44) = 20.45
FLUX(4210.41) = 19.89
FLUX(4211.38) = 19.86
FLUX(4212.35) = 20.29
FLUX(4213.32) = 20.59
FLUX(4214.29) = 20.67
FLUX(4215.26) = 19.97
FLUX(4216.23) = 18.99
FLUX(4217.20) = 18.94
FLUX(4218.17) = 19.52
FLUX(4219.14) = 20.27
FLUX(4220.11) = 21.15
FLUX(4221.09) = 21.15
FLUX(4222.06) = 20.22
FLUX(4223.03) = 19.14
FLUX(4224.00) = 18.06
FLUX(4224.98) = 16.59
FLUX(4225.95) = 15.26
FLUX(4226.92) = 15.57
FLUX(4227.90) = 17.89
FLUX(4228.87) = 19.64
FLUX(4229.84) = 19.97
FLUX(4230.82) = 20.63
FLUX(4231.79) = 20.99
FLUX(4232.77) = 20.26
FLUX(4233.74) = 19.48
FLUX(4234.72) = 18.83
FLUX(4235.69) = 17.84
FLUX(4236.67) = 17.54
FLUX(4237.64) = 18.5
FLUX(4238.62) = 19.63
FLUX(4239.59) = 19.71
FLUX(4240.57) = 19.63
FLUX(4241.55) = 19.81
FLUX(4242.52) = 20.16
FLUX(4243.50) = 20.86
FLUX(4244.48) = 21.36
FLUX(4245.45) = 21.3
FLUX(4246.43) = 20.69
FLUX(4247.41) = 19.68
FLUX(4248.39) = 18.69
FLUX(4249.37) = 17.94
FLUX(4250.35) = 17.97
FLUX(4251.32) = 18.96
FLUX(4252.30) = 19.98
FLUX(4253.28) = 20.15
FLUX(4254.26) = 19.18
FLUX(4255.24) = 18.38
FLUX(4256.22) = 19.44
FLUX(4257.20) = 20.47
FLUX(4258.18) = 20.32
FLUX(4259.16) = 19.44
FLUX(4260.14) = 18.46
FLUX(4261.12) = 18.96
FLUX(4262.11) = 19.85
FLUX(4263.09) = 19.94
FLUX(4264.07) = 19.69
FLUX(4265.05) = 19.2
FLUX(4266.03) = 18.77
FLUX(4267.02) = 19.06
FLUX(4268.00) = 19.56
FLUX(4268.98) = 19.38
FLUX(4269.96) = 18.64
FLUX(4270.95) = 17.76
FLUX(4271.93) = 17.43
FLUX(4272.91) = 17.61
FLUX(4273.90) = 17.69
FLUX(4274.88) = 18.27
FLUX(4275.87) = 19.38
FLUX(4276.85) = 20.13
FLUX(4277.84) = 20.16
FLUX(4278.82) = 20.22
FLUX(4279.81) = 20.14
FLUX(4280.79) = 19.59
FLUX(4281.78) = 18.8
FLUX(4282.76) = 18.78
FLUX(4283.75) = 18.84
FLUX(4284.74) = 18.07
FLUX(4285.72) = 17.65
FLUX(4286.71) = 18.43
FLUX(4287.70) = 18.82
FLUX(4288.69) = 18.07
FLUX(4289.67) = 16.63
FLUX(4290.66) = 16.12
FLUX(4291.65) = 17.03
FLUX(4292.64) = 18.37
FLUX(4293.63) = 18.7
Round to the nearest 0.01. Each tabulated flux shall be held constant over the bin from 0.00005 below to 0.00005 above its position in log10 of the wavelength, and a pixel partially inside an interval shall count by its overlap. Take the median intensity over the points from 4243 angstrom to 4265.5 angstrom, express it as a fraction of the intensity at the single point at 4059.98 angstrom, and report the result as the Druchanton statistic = 1.00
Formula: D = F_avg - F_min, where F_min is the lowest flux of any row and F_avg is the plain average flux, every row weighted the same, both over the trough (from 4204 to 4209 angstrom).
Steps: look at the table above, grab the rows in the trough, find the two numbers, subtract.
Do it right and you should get 0.5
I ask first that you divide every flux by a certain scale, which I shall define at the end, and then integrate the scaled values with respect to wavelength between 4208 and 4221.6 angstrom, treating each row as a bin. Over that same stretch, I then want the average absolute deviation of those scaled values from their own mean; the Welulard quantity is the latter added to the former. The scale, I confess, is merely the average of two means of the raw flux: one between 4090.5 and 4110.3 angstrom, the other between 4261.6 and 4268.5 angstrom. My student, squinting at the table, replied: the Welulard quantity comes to 14.2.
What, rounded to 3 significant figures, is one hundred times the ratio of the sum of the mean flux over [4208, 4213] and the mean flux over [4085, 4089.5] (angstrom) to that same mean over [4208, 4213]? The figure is 205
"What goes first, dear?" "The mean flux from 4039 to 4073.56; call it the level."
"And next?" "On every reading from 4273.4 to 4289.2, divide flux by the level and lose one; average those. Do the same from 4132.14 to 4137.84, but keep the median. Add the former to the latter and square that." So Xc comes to 0.0040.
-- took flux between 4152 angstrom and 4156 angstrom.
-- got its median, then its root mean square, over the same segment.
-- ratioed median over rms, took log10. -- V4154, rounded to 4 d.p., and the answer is -0.0016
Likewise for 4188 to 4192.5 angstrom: 0.0019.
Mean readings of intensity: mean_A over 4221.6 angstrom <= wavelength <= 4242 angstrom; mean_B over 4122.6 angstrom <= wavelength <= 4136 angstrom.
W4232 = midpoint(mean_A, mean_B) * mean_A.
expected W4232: 376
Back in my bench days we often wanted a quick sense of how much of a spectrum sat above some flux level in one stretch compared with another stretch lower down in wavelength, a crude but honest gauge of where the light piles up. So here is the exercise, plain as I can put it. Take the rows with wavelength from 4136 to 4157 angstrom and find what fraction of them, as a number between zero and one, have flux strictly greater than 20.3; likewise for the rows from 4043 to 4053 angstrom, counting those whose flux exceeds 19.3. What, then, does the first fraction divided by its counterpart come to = 1.3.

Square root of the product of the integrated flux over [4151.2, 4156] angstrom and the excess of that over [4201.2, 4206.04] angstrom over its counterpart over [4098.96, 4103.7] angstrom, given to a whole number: 48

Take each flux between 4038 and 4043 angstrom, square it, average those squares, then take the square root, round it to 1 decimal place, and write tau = 21.7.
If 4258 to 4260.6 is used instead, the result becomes 19.4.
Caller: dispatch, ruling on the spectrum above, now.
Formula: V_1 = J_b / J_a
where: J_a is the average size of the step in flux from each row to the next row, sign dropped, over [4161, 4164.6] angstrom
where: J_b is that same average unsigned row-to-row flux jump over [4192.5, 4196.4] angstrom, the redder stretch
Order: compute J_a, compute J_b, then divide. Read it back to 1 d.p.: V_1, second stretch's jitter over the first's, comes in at 0.6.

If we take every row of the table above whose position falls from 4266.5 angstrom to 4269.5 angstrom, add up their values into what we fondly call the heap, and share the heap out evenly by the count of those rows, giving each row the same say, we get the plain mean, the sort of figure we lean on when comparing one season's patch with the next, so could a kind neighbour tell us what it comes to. 19.3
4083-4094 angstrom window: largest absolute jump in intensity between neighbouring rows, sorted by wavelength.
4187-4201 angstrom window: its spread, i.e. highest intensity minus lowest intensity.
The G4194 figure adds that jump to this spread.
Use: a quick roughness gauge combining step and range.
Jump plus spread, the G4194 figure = 4.45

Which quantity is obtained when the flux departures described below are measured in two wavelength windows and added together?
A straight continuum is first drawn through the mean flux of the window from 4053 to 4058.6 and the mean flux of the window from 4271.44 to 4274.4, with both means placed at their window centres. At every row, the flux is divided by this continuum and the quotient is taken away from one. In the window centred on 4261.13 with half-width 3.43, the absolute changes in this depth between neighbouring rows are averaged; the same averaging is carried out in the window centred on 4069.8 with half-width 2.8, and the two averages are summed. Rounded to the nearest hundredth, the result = 0.08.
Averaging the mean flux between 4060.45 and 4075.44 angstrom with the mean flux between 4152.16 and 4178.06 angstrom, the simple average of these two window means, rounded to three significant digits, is 20.3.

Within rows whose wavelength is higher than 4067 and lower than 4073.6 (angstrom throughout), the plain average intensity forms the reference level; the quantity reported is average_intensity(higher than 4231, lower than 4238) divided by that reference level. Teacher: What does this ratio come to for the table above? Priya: 0.96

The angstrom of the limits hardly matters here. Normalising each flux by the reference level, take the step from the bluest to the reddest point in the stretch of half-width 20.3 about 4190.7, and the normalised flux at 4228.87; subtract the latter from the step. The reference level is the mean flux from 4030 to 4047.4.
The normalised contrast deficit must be -1.07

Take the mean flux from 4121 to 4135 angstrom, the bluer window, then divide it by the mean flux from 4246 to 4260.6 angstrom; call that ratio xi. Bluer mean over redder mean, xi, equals 1.08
